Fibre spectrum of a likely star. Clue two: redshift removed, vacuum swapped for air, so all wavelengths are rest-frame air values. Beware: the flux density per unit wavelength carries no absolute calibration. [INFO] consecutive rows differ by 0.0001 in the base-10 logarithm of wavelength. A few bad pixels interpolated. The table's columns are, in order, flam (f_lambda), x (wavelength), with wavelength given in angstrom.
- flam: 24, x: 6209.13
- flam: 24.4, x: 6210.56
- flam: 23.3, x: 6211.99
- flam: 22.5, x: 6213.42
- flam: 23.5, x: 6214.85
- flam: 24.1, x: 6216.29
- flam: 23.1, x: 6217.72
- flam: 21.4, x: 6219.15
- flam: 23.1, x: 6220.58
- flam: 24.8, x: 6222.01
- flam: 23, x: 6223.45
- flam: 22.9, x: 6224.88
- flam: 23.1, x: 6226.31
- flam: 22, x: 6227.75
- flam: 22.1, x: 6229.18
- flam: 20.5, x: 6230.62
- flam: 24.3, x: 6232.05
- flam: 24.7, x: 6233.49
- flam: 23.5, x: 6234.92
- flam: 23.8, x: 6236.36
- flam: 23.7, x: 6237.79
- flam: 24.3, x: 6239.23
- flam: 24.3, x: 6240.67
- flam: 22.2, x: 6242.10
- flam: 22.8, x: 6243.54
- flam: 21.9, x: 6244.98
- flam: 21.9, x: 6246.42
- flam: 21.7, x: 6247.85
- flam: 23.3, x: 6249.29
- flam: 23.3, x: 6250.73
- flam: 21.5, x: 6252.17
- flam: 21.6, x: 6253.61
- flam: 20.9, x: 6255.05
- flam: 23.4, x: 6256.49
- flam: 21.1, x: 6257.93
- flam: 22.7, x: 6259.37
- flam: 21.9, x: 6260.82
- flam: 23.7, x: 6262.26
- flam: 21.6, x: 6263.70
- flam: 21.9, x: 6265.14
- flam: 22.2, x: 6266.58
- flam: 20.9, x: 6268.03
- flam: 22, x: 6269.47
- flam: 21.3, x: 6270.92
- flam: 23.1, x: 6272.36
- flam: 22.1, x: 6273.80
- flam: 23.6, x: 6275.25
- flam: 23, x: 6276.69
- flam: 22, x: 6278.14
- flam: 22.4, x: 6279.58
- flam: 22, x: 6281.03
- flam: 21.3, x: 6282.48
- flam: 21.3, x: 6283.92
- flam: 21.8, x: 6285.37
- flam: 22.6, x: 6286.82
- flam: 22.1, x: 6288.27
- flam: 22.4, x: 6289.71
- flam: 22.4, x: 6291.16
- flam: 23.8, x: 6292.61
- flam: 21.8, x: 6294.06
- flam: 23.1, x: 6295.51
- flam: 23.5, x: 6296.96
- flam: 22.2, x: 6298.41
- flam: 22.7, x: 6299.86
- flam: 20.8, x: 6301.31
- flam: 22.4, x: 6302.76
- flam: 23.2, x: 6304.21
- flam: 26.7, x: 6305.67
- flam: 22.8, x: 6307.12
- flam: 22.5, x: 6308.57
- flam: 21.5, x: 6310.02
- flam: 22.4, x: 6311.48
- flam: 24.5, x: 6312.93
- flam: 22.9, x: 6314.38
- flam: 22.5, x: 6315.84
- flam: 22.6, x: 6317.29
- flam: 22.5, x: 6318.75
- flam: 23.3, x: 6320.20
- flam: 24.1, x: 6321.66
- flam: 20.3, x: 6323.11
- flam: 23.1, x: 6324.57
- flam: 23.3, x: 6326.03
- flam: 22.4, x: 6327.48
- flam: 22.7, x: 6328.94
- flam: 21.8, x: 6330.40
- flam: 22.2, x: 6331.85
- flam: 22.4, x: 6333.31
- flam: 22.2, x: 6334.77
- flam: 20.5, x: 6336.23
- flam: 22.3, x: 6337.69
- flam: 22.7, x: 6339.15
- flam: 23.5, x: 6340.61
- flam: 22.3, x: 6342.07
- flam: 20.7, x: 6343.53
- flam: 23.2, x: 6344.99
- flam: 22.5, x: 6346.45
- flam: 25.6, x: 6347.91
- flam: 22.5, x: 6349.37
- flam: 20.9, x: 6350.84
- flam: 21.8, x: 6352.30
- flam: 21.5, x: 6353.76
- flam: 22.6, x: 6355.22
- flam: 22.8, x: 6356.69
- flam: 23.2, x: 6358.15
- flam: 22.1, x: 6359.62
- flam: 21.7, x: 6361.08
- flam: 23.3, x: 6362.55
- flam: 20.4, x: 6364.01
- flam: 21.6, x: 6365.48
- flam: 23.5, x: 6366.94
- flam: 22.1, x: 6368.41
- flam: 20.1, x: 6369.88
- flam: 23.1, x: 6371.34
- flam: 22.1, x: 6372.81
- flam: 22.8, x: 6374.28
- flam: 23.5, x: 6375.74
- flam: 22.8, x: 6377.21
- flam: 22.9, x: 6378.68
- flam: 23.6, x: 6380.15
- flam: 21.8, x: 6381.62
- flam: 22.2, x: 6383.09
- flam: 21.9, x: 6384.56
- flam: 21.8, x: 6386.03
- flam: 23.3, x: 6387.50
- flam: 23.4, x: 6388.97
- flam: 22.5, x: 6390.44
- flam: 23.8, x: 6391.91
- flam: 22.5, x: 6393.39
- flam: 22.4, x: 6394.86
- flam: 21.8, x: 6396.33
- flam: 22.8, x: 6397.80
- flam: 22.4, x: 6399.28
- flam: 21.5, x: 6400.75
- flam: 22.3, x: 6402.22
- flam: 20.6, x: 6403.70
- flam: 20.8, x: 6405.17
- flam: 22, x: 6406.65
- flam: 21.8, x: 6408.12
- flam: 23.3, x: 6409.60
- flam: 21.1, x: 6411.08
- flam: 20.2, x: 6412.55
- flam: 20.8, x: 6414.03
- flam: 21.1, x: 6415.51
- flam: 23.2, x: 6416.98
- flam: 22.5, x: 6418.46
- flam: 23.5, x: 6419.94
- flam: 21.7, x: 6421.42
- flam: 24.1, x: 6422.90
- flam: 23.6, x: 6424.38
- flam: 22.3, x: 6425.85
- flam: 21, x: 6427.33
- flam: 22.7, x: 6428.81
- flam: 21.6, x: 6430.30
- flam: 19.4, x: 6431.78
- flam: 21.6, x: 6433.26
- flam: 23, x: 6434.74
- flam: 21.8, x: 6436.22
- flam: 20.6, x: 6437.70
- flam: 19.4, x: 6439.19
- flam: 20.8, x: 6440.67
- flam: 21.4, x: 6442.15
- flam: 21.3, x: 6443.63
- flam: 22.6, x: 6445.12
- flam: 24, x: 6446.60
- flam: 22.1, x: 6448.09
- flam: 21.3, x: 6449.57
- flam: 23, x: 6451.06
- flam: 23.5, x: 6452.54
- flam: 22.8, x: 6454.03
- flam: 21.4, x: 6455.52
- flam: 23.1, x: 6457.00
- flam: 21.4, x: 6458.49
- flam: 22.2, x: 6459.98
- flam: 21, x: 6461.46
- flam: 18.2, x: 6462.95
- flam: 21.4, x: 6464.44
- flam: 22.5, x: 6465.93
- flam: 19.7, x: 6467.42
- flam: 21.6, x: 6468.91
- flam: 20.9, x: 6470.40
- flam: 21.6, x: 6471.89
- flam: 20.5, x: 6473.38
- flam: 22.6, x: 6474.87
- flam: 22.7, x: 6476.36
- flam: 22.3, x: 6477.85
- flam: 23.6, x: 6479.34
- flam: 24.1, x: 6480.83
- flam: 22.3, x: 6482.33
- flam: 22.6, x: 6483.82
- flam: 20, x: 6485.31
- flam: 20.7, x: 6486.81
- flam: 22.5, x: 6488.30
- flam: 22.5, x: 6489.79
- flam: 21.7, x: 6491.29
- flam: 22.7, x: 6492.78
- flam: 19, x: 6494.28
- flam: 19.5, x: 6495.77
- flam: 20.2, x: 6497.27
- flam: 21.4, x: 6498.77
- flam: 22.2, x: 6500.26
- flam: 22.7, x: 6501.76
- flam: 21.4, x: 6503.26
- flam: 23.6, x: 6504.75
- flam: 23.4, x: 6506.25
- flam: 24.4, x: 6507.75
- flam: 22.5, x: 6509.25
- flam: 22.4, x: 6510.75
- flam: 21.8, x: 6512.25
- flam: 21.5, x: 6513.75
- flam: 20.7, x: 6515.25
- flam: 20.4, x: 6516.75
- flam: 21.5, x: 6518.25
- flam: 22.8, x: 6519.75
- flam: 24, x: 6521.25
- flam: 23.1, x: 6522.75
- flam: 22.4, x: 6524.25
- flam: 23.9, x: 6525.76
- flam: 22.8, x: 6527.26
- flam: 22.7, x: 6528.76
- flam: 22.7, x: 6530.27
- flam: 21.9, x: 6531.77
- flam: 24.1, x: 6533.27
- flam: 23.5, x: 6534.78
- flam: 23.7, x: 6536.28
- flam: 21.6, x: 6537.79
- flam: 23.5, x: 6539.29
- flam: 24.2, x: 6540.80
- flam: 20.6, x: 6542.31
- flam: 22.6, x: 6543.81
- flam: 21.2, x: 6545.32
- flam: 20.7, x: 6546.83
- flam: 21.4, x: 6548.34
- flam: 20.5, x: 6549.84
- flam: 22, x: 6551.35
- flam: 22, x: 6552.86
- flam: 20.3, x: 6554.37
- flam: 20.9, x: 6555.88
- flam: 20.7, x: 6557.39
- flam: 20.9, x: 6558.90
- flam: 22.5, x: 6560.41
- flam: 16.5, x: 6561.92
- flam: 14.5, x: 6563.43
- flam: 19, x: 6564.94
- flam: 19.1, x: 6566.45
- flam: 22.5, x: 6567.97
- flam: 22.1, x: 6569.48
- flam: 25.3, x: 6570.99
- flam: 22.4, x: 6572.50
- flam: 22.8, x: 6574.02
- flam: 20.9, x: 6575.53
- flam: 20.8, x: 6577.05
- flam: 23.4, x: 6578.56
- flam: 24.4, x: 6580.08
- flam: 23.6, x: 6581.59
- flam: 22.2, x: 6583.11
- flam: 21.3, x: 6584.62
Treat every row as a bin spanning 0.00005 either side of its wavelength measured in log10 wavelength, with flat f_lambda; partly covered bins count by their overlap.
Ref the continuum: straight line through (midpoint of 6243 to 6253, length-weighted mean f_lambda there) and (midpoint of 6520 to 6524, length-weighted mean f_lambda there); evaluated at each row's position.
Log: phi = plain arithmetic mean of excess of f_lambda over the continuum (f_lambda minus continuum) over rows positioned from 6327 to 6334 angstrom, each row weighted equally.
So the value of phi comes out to -0.3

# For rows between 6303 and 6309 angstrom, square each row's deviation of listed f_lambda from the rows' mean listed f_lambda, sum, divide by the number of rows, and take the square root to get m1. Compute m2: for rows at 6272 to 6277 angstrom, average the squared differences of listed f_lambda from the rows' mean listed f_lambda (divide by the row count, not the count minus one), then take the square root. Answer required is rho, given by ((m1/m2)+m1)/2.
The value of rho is 2.4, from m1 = 1.7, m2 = 0.54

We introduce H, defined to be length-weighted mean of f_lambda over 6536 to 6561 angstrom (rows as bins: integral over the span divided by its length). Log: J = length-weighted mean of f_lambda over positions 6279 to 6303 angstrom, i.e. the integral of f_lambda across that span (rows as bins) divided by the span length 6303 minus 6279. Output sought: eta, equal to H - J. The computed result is -0.59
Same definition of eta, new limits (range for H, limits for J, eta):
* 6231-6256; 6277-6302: 0.64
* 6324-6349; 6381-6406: 0.33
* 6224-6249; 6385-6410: 0.66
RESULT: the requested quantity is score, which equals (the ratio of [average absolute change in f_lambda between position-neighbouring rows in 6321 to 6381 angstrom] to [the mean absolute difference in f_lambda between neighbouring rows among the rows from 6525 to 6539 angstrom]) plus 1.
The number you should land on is 2.42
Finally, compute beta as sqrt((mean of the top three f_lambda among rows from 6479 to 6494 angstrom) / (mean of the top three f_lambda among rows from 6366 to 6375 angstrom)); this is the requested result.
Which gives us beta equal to 1.007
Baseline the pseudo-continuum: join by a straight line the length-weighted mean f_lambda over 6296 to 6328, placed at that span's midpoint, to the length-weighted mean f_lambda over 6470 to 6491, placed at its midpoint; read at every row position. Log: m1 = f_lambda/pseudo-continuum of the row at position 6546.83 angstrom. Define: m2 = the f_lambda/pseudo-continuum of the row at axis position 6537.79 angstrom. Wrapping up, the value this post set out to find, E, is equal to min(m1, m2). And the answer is 0.950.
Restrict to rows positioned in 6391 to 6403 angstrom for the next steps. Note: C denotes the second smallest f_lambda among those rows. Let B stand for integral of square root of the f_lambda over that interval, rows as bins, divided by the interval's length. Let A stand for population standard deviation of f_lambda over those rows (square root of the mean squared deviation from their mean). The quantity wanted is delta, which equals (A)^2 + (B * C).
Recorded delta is 104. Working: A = 0.6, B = 4.73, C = 21.8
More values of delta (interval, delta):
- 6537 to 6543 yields 104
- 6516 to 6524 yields 103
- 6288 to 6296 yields 106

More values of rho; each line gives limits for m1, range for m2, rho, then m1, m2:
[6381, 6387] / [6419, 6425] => 0.2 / 0.2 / 0.91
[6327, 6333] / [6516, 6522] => 0.3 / 0.3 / 1.35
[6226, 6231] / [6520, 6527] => 1.2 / 0.9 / 0.65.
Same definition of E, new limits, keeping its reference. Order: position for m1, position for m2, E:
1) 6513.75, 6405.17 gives 0.928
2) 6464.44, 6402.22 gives 0.966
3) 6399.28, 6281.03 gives 0.958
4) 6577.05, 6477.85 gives 0.961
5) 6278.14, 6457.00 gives 0.957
